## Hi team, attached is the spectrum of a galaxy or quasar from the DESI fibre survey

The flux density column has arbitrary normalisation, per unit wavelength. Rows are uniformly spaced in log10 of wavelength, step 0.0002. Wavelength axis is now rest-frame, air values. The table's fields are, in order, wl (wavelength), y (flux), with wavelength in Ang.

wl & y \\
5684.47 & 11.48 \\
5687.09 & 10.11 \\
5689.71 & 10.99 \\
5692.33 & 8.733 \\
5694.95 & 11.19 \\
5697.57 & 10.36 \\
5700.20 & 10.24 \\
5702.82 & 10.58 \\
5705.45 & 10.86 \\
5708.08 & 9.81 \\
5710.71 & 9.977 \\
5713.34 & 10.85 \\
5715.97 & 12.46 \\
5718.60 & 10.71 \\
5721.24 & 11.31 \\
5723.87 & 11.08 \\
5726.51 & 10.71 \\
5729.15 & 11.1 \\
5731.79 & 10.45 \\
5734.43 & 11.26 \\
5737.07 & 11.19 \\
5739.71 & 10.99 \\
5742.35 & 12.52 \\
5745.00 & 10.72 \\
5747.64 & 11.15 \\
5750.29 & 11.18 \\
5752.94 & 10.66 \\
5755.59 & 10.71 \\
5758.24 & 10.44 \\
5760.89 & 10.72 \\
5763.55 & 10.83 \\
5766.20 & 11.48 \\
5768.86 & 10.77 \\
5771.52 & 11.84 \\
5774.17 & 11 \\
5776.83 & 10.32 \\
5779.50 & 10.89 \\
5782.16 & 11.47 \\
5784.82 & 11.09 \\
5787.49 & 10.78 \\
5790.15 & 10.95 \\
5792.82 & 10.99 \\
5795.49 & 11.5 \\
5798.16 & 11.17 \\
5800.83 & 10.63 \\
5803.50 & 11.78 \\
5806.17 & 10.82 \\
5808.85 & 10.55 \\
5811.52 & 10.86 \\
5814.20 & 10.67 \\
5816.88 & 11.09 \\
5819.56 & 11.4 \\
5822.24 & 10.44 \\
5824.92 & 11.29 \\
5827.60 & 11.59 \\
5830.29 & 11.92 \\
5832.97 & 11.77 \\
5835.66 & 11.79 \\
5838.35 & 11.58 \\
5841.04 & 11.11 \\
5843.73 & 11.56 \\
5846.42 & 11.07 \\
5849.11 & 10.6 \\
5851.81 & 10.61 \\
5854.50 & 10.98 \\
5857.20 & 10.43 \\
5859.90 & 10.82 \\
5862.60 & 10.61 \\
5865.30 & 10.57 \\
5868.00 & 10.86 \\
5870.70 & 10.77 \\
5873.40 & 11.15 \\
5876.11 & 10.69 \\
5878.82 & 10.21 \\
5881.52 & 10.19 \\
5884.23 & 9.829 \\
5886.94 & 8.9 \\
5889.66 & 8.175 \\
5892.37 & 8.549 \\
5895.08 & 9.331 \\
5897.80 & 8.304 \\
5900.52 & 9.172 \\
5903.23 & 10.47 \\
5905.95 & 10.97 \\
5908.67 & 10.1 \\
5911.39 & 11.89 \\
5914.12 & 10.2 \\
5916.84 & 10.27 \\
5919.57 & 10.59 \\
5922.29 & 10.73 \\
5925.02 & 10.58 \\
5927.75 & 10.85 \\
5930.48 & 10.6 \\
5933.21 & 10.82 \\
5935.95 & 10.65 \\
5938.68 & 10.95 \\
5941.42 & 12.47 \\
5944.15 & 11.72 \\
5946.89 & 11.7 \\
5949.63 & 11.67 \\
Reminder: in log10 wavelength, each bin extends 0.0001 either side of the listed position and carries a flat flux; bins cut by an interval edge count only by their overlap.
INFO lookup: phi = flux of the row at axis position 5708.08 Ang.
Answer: 9.81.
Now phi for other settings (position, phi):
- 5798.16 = 11.17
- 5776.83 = 10.32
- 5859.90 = 10.82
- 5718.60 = 10.71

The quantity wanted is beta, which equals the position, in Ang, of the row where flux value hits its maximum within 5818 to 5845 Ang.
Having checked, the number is 5830.29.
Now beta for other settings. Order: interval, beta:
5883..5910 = 5905.95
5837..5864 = 5838.35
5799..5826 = 5803.50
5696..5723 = 5715.97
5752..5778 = 5771.52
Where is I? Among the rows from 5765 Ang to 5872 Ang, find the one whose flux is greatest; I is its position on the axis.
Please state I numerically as 5830.29 Ang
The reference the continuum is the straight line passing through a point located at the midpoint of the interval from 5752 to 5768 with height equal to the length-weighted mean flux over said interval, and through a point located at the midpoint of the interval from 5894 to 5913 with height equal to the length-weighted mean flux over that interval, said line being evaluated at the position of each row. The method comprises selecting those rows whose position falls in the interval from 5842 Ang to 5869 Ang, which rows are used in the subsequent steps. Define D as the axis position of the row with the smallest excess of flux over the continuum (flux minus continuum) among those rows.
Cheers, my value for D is 5857.20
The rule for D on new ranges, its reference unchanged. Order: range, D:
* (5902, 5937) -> 5908.67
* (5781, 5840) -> 5822.24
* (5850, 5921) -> 5889.66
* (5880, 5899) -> 5889.66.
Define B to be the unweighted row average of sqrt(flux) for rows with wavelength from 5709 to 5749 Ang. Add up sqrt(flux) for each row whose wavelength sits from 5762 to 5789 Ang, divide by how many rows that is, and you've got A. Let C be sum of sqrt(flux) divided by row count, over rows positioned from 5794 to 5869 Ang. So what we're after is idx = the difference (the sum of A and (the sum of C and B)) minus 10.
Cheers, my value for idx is -0.020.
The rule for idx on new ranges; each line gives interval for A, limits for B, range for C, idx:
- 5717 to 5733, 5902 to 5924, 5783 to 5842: -0.095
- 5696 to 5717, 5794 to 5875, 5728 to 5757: -0.085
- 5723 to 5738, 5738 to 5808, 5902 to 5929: -0.100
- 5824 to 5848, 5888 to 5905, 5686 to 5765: -0.325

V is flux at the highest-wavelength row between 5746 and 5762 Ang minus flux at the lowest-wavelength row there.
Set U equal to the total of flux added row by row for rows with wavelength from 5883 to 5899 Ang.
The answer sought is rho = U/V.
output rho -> -123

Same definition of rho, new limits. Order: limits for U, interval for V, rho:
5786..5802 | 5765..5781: -112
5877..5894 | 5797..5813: -180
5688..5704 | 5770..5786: -83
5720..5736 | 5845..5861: -264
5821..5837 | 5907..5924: 109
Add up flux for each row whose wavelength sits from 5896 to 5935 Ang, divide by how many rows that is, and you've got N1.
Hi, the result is 10.4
